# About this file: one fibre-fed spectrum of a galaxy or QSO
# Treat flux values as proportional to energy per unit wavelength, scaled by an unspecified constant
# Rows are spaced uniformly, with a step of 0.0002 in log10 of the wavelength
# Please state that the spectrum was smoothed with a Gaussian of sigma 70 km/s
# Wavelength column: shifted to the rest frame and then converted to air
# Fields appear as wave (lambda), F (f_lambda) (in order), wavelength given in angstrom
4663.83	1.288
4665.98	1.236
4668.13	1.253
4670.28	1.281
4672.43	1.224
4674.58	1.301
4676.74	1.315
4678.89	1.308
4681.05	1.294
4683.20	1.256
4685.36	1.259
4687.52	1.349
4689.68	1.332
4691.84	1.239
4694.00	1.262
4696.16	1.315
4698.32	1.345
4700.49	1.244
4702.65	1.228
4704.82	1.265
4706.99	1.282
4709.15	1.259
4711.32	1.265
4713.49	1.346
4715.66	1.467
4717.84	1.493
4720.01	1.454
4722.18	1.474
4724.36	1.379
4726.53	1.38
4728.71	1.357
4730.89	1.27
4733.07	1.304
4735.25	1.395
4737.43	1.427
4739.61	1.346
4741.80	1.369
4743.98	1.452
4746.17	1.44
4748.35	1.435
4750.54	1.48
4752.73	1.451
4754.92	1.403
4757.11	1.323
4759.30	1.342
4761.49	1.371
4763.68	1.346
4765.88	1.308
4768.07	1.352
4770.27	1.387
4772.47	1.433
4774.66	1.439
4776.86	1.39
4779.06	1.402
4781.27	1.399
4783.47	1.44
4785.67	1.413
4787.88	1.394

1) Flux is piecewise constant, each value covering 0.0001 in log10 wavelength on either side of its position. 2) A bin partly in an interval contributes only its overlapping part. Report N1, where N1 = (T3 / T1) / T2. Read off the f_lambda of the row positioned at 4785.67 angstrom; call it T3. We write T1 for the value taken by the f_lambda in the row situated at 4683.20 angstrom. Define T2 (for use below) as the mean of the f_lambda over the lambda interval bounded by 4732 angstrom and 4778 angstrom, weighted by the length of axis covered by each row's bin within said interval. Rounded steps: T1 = 1.256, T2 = 1.39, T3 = 1.413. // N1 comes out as 0.81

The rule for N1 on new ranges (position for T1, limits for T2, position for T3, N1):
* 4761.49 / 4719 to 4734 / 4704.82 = 0.67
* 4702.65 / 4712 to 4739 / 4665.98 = 0.72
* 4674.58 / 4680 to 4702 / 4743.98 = 0.87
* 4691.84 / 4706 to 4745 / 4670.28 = 0.75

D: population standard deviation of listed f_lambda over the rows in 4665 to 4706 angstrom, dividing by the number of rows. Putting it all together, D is 0.039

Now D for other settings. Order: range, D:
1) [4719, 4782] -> 0.053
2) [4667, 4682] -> 0.030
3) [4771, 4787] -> 0.019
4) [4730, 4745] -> 0.060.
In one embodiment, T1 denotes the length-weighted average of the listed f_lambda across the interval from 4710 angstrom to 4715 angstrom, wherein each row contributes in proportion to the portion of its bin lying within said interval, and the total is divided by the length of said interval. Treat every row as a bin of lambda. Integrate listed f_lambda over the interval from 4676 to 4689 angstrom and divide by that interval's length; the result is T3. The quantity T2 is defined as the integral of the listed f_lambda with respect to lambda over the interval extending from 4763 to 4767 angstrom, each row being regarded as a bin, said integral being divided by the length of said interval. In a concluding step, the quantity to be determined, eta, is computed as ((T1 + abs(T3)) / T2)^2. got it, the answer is 3.89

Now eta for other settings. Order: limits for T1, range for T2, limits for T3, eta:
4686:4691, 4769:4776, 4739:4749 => 3.73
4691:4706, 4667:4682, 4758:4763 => 4.20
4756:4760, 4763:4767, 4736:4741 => 4.21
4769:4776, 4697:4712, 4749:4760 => 4.92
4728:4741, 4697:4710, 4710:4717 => 4.54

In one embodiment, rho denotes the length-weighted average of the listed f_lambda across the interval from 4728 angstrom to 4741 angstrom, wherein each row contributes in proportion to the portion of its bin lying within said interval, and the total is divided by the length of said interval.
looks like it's 1.35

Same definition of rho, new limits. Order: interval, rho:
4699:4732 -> 1.34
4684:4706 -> 1.28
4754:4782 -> 1.38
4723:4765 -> 1.38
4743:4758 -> 1.43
